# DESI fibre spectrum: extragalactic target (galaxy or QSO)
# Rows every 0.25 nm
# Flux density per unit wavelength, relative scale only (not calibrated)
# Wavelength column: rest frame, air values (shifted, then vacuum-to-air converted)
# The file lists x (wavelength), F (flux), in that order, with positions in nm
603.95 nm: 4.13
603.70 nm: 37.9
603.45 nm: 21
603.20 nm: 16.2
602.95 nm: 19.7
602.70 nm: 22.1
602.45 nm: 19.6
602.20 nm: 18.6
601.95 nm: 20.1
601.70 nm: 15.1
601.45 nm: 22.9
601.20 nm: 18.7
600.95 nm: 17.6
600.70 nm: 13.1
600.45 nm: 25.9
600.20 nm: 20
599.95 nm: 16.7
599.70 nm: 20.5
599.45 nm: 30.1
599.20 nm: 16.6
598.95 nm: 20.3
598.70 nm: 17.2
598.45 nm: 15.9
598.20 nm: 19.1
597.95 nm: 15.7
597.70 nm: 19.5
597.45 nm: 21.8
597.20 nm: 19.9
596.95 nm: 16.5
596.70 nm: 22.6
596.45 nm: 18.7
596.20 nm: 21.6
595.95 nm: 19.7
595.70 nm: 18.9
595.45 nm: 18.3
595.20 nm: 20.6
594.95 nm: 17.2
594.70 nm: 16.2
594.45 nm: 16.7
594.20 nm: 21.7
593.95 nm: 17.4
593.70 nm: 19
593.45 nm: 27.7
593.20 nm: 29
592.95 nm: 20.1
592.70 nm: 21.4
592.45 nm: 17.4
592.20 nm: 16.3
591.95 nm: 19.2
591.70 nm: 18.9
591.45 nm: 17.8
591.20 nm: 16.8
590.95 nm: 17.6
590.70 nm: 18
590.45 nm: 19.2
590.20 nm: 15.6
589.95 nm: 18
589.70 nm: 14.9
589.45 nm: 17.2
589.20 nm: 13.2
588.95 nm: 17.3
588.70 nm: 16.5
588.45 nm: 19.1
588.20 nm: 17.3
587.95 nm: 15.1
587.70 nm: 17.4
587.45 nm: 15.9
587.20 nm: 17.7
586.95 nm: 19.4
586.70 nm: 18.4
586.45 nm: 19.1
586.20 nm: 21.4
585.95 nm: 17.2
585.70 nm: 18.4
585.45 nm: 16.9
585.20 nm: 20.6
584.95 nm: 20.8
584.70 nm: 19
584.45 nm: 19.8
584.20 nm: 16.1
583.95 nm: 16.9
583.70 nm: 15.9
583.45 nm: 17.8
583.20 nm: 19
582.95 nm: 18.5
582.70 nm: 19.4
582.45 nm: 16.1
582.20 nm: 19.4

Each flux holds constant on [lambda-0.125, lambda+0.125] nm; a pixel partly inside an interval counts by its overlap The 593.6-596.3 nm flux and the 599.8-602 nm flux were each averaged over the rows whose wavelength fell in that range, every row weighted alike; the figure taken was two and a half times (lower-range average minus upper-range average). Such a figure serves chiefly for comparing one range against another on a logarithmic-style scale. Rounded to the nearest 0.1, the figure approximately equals -0.1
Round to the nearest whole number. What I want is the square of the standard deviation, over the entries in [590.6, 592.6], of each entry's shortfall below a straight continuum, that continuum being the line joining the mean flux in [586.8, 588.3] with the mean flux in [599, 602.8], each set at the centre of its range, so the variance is 1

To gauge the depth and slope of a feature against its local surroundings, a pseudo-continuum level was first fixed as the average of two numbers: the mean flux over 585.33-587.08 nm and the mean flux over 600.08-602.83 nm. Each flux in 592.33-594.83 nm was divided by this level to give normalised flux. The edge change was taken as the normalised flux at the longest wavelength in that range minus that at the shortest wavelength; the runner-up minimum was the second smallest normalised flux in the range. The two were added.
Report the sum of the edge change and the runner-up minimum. 0.81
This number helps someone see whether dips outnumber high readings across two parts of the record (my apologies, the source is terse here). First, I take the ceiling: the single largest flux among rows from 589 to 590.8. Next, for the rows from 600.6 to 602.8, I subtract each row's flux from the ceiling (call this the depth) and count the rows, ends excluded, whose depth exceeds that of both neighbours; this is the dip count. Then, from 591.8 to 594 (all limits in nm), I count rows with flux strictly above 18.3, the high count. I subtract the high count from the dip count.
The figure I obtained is -4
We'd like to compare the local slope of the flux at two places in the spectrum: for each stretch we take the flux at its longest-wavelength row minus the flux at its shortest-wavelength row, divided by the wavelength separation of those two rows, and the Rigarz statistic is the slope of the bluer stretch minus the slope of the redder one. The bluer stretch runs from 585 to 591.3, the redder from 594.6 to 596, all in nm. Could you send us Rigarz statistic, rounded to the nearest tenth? -3.4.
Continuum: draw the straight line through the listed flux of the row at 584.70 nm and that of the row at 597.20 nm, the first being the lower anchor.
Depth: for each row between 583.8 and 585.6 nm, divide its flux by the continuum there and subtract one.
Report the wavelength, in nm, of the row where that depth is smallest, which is 584.20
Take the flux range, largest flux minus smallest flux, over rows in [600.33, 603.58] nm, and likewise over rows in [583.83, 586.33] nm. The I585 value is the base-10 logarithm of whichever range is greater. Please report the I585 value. 1.11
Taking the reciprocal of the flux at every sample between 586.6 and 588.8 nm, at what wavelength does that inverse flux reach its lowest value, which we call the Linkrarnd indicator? 586.95 nm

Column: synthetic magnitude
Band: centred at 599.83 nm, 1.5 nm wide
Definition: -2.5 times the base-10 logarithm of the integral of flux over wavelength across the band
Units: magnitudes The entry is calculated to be -3.78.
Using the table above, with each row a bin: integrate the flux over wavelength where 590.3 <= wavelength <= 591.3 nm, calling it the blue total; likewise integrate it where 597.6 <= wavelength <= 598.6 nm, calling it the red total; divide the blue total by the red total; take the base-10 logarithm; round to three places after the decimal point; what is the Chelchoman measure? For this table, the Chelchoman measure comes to 0.009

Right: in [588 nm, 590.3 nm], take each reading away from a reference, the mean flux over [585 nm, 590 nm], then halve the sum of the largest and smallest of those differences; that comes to 1.4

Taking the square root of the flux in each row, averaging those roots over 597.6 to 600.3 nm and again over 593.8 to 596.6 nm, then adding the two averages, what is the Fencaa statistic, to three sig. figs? 8.70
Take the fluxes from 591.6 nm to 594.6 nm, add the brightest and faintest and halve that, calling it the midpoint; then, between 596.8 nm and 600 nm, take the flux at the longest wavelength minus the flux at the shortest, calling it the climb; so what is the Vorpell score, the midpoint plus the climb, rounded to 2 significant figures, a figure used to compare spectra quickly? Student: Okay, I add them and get 23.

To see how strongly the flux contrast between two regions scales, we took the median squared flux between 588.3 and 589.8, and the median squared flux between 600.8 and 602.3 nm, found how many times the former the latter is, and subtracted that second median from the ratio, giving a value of -347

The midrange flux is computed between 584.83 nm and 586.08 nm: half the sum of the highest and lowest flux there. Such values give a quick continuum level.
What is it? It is 19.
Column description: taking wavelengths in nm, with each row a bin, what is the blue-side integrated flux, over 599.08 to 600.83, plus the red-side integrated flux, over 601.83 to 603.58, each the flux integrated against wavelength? 70.1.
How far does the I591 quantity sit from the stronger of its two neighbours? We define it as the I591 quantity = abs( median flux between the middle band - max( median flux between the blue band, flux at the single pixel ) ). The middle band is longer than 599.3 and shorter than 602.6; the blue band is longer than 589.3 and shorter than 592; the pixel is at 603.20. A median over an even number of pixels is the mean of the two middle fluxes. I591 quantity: 1.8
